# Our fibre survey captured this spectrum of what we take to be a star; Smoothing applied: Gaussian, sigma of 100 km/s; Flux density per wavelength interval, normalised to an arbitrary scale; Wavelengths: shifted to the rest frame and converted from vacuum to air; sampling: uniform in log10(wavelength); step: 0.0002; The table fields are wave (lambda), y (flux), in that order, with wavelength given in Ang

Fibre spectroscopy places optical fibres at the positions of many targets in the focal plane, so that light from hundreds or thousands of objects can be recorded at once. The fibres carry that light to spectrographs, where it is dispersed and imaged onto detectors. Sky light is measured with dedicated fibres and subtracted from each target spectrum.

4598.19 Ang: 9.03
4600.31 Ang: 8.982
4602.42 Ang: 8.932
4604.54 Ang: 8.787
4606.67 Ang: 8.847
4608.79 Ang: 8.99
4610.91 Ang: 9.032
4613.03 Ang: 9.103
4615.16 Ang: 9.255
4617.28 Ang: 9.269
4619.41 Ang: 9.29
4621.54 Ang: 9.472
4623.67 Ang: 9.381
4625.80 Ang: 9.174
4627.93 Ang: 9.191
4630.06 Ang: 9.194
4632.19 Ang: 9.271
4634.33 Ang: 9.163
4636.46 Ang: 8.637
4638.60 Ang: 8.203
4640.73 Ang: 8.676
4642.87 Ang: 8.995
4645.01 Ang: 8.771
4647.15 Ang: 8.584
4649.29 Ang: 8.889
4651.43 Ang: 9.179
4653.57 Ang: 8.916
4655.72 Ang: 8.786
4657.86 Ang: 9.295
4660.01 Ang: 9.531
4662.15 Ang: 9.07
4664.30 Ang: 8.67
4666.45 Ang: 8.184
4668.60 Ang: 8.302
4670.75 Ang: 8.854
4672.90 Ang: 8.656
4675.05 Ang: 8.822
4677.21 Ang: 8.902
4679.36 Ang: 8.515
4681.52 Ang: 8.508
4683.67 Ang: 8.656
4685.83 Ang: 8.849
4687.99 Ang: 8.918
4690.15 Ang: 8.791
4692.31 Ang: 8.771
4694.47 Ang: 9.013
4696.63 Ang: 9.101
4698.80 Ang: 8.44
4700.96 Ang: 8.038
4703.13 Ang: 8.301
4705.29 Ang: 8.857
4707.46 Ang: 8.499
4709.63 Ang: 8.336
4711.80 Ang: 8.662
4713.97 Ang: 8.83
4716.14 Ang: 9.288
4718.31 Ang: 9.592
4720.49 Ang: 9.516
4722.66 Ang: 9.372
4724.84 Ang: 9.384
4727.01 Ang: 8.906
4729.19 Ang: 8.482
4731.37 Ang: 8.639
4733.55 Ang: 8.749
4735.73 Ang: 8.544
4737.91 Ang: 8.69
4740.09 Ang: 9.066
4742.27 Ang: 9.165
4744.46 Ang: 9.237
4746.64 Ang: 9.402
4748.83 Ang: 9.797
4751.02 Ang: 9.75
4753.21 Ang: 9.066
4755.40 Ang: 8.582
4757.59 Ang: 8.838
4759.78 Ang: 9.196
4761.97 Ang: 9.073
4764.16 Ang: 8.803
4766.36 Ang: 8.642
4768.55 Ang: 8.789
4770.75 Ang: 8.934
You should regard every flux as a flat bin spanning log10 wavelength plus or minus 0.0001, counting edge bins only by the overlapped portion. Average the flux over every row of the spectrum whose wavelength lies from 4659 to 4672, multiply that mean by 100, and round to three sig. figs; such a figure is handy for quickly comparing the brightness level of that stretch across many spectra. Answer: 877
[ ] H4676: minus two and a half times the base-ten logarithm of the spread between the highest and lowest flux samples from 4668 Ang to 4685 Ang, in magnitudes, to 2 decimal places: 0.55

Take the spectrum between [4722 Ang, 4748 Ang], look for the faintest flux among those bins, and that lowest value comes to 8.482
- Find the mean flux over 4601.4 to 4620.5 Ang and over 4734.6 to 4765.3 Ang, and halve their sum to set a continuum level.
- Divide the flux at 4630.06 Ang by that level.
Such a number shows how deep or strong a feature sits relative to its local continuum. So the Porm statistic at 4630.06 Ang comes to 1.01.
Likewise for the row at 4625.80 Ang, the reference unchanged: 1.01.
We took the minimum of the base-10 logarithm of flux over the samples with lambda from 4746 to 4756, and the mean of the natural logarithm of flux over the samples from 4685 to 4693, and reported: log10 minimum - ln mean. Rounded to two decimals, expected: -1.24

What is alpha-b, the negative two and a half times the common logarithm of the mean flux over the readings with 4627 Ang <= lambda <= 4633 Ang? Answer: -2.41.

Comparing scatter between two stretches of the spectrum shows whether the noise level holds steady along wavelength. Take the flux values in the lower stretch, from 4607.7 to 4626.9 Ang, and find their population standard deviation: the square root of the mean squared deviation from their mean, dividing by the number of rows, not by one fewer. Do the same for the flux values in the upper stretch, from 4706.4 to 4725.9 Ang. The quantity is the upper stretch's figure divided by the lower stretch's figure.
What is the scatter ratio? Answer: 3.0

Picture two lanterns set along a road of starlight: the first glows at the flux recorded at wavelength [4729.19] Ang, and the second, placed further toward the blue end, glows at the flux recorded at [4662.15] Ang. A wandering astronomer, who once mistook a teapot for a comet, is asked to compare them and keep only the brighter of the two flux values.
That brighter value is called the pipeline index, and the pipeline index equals 9.07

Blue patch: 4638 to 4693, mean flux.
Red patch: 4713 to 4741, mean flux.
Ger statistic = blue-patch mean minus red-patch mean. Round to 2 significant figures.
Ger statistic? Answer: -0.22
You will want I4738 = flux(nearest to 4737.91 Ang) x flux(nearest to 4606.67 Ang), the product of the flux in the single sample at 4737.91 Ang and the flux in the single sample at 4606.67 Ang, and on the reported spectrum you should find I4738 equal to 76.9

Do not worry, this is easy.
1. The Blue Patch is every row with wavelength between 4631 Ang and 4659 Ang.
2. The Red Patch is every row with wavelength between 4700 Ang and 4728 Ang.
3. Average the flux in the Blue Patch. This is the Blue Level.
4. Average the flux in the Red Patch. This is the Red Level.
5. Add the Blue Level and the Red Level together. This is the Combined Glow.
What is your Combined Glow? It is 17.8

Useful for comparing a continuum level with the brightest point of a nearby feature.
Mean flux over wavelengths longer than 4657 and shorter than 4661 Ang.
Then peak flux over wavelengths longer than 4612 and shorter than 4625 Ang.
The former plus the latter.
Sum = 18.9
